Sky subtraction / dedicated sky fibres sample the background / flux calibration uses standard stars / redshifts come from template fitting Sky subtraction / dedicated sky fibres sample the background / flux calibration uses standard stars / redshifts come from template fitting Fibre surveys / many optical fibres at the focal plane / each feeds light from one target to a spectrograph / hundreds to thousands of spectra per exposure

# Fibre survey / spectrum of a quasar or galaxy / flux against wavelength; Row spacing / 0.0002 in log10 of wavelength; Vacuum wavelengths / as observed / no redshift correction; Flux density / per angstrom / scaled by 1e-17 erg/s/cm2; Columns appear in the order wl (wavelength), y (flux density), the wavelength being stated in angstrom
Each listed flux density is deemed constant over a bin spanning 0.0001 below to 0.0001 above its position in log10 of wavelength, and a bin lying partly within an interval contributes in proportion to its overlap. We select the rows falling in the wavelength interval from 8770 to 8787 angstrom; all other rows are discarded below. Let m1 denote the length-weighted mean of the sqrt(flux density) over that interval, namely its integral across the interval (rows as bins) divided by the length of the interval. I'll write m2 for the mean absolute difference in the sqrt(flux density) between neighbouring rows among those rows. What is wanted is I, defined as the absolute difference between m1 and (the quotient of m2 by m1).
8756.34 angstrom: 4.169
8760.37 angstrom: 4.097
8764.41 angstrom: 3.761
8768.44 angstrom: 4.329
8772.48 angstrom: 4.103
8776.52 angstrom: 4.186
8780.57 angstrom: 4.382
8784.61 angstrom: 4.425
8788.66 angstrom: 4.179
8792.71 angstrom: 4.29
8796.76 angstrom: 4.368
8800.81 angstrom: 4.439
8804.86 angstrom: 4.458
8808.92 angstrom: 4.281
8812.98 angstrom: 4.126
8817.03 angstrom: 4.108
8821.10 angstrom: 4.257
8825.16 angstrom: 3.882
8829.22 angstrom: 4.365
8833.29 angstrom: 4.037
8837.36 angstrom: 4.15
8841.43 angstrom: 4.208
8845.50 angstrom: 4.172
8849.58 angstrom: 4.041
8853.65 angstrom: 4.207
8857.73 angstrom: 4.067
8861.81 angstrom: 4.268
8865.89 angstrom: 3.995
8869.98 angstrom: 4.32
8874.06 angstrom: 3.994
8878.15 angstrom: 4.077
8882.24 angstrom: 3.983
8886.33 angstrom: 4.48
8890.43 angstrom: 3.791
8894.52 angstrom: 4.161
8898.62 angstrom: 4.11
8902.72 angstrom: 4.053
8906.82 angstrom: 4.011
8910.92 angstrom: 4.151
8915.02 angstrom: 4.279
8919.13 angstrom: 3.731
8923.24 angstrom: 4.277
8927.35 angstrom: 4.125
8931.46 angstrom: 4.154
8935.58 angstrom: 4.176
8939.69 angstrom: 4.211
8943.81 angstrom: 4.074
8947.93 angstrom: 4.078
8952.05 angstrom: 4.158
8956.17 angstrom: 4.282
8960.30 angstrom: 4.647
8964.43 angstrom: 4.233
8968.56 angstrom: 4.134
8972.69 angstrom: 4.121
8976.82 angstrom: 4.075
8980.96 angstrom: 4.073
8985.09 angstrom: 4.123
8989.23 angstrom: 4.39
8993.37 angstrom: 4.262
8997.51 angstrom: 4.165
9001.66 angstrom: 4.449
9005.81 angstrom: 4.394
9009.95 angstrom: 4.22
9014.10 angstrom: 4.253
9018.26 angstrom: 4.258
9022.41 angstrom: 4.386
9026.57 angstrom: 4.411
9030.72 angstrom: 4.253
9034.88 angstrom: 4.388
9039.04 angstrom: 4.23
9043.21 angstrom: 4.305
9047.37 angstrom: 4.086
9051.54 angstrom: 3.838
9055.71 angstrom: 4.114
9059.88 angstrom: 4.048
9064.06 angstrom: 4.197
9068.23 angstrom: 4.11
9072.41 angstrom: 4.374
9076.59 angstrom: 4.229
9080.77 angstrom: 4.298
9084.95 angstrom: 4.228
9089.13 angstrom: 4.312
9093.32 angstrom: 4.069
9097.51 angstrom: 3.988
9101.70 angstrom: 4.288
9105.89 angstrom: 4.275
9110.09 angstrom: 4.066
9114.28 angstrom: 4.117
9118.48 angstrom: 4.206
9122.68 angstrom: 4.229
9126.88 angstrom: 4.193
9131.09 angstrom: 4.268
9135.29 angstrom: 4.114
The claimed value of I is 2.05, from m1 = 2.07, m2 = 0.026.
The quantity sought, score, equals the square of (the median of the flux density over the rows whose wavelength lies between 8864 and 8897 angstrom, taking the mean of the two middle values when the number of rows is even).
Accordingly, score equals 16.3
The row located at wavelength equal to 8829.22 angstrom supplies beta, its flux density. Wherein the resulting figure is 4.365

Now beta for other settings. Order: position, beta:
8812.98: 4.126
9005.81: 4.394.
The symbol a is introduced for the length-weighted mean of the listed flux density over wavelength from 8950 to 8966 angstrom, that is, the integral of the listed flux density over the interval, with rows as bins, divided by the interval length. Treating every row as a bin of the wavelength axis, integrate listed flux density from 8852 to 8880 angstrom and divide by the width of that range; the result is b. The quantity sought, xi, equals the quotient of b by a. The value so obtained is 0.95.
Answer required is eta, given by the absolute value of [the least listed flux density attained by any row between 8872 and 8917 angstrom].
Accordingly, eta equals 3.79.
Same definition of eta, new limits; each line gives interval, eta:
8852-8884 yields 3.98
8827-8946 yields 3.73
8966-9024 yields 4.07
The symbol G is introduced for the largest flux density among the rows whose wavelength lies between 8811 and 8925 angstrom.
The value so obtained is 4.48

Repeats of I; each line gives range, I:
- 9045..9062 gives 1.98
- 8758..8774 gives 1.97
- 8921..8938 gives 2.04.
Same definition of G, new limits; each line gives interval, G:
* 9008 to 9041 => 4.411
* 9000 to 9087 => 4.449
